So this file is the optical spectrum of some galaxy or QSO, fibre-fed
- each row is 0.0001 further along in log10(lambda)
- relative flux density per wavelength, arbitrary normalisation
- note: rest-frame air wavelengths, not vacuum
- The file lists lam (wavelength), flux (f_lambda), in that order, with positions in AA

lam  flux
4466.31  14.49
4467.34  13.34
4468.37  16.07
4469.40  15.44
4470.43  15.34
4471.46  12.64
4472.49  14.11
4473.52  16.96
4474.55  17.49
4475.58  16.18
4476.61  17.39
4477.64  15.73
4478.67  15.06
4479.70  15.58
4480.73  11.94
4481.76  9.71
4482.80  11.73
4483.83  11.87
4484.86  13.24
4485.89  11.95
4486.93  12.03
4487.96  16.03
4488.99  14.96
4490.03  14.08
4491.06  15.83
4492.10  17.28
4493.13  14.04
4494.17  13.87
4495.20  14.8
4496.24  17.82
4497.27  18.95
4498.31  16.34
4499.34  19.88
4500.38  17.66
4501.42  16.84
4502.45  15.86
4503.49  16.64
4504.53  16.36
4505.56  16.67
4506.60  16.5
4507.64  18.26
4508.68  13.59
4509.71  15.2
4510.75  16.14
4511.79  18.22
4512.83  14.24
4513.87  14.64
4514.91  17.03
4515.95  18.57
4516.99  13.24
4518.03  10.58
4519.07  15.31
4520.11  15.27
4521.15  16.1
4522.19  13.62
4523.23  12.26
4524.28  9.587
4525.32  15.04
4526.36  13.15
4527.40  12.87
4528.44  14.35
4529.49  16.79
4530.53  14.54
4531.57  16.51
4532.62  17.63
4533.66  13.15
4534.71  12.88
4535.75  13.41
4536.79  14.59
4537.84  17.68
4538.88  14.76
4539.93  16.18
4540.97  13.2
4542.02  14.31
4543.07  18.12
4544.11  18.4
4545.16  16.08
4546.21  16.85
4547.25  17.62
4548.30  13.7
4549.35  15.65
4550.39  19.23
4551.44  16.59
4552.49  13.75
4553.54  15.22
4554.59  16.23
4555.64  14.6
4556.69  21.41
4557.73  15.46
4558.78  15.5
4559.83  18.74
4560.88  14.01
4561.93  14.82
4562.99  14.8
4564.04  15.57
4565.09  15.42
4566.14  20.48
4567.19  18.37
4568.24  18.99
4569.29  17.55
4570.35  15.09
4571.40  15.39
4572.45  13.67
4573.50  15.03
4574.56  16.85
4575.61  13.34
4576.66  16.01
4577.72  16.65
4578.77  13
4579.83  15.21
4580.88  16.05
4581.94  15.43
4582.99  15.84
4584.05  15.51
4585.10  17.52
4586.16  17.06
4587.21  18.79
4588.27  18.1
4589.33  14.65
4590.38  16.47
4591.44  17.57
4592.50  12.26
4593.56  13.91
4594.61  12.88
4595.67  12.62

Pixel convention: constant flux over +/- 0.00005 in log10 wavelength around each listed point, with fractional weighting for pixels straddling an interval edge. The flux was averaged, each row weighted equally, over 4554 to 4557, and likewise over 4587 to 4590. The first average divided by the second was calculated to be 1.01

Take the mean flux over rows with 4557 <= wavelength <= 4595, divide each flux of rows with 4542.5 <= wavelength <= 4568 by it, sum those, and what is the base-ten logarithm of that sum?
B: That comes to 1.40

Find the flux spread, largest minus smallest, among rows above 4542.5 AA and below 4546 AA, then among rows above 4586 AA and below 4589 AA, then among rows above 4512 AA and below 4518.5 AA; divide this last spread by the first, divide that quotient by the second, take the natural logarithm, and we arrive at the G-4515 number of 0.7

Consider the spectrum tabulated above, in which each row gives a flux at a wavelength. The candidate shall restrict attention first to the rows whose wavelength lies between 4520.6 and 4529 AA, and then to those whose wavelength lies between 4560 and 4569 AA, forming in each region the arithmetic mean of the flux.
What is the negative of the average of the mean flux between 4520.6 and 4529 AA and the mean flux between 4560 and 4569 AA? -15.0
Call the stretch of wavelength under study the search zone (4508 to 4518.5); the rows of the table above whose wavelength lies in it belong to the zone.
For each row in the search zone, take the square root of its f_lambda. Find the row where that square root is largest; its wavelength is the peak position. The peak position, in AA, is 4515.95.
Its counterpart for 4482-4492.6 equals 4492.10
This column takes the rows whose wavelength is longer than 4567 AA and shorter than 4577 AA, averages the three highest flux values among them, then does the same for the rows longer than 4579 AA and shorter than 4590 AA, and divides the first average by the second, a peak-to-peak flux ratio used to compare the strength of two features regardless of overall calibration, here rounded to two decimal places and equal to 1.01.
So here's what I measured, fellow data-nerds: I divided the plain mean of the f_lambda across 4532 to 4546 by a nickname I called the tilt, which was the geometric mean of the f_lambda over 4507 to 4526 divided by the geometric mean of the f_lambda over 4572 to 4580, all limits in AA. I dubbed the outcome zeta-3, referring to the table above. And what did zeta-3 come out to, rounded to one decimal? 15.7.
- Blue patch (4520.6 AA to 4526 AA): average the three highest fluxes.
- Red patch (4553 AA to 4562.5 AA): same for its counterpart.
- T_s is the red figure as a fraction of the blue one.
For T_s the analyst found 1.26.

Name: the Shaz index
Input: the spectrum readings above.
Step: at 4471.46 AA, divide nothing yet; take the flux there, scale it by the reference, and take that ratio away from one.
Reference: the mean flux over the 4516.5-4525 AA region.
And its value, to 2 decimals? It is 0.05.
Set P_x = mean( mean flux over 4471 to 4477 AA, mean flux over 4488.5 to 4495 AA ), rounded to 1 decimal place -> 15.4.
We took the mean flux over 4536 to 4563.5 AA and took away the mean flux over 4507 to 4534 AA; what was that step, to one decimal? 1.2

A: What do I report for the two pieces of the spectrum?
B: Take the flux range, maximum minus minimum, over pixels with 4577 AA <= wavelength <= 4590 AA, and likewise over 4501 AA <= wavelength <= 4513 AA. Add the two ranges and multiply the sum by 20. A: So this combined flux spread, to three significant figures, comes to 209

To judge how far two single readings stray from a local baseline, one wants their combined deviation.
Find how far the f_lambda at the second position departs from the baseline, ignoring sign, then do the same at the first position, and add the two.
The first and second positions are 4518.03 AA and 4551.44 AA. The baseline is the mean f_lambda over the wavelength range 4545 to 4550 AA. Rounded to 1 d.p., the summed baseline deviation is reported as 6.0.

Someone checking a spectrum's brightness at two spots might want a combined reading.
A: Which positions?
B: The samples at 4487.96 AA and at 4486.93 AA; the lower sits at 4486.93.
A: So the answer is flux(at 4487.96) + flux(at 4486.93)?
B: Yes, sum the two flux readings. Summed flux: 28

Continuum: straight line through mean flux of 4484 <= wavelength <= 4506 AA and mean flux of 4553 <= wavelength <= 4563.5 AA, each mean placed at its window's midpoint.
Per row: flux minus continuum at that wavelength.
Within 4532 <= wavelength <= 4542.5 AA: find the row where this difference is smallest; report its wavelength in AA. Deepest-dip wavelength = 4534.71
